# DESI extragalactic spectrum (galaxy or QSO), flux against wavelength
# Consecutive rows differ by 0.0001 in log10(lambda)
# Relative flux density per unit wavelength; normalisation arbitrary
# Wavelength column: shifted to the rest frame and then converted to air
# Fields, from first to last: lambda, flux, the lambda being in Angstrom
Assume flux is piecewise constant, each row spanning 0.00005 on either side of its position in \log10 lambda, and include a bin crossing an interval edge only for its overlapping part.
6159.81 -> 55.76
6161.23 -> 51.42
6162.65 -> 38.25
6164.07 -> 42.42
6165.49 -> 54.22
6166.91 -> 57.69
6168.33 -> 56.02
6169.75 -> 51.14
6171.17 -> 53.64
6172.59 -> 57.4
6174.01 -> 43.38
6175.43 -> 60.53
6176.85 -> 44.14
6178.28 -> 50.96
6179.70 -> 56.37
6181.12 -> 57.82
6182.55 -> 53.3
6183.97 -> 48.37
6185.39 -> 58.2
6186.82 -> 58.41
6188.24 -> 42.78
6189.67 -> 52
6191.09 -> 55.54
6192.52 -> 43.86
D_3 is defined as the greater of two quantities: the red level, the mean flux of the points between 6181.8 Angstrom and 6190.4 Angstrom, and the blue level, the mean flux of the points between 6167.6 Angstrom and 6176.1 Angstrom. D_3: 53.7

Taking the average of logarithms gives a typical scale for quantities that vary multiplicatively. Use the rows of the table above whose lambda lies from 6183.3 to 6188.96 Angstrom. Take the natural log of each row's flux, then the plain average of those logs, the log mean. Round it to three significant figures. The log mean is 3.94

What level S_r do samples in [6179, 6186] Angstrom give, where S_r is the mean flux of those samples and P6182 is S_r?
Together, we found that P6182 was 54.8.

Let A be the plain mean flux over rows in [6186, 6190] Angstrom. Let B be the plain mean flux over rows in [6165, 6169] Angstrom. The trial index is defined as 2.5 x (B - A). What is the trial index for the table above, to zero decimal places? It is 12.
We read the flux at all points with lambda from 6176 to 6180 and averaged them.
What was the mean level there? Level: 50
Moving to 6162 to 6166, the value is 45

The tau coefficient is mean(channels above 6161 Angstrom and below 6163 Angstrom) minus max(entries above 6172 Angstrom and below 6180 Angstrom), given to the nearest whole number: -16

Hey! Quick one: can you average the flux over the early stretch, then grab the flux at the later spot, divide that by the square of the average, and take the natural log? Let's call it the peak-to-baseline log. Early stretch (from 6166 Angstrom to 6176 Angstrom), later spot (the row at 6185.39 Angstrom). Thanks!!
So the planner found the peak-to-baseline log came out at -3.92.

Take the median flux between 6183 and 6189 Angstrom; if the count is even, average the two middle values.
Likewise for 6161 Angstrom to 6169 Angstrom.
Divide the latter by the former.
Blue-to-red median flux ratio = 0.99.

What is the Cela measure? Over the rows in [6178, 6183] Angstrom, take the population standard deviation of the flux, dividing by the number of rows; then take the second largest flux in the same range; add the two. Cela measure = 59.0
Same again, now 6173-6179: 57.8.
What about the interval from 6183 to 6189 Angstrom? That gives 64.9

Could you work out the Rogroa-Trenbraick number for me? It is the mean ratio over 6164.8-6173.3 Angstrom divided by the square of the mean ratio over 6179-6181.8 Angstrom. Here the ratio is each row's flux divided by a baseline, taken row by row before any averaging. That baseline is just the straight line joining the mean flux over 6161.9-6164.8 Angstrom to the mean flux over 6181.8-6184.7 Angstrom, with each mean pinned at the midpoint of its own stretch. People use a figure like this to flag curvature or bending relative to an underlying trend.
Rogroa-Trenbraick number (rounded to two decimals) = 0.95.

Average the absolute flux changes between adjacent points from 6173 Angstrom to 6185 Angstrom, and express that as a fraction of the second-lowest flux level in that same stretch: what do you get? 0.18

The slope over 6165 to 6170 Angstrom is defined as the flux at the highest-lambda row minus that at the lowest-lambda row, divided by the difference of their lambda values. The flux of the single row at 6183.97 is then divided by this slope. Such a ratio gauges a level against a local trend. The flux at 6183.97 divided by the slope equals -67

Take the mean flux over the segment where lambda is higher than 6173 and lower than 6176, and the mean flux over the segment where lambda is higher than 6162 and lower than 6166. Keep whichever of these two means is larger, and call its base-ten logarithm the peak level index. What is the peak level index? 1.72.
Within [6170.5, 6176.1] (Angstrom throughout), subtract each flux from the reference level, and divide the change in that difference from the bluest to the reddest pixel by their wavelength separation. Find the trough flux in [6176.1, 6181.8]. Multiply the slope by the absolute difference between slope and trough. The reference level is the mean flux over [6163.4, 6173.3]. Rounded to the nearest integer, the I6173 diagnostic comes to -74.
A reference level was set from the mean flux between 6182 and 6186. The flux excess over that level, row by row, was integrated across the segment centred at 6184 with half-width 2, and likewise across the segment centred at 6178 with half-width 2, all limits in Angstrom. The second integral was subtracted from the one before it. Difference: 12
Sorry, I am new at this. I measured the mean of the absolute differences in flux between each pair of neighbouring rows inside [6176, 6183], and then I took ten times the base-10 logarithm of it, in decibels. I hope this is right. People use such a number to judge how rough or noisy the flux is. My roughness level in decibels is 6.58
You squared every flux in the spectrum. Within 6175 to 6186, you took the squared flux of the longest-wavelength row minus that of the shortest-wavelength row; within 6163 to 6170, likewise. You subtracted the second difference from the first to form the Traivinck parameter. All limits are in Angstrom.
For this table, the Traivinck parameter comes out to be -1092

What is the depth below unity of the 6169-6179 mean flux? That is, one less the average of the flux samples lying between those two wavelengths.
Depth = -50.6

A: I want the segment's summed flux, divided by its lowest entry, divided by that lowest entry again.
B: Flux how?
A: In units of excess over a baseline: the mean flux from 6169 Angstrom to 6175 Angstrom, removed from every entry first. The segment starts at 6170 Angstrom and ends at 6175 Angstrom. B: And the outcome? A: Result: 0.0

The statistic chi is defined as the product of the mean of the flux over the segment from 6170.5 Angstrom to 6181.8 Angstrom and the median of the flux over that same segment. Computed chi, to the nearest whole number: 2917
